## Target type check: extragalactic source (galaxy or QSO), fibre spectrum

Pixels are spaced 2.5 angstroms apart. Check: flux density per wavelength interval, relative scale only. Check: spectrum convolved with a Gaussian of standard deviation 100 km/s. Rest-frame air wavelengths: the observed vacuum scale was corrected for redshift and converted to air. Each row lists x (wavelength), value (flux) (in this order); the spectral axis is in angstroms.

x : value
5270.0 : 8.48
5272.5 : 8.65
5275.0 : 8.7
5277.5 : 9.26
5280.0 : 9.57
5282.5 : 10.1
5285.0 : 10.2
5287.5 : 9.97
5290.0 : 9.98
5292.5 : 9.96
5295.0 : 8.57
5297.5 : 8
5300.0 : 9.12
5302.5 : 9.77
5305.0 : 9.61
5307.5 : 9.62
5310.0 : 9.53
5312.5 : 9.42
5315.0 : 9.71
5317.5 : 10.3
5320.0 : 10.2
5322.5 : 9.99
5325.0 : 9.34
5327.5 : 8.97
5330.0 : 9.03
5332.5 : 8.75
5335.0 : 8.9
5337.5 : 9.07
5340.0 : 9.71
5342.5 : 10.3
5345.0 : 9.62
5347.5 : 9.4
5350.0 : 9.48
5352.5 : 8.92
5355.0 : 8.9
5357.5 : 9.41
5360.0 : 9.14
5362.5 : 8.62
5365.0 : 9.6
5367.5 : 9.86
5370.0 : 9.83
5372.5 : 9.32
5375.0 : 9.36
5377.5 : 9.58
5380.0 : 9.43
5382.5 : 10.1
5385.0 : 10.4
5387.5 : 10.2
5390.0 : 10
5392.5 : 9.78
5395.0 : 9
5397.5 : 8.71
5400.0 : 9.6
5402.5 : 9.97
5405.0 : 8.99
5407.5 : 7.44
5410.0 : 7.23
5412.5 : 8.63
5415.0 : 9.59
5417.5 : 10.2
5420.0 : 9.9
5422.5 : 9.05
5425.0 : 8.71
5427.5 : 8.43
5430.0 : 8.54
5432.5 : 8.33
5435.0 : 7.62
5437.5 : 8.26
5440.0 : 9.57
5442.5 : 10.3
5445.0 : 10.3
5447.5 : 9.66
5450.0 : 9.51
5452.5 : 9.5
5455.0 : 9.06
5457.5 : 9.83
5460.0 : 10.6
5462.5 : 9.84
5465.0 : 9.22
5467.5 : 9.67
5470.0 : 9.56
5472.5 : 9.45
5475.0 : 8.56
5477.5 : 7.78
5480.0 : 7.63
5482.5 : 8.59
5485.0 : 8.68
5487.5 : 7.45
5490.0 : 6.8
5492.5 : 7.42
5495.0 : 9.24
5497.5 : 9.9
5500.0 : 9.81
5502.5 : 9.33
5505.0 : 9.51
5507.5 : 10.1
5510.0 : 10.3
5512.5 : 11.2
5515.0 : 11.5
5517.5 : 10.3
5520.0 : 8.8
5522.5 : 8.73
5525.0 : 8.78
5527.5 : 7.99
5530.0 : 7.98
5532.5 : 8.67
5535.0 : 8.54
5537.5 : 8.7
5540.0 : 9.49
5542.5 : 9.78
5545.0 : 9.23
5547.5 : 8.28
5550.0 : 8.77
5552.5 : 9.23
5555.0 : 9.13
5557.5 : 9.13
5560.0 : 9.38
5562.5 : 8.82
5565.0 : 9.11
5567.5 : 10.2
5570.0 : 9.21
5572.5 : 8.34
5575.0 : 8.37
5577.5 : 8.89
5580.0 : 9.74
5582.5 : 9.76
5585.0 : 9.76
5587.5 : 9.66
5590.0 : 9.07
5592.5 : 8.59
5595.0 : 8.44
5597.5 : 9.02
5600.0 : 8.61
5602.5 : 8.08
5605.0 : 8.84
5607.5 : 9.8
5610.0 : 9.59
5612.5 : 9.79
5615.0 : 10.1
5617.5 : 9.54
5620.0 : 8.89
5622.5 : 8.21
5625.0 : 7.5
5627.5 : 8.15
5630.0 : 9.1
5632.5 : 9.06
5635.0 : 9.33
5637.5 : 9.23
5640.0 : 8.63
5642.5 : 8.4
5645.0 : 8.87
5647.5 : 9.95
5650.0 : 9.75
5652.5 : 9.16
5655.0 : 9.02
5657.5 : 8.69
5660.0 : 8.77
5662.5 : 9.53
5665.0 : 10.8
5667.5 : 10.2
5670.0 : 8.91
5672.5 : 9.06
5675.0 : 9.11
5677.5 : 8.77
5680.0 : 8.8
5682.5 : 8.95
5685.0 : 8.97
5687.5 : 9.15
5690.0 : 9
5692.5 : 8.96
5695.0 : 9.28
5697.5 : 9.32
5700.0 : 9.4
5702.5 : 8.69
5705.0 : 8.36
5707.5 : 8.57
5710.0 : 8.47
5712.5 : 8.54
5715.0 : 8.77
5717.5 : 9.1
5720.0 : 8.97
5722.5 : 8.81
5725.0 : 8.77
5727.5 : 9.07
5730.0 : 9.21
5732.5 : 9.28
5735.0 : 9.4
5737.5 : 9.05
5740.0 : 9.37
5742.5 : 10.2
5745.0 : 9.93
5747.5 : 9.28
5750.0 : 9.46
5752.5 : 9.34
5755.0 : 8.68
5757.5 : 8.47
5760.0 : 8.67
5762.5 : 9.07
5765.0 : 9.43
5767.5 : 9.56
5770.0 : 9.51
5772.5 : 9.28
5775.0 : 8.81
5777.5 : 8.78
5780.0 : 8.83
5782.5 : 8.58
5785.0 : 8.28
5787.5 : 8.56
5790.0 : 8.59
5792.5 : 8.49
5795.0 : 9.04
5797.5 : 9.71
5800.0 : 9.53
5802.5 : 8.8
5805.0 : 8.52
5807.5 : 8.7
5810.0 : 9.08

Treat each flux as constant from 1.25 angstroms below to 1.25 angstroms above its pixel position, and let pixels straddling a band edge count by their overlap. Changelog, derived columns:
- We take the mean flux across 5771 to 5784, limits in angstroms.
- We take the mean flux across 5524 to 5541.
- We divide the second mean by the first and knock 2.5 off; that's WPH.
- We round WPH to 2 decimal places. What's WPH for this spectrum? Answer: -1.53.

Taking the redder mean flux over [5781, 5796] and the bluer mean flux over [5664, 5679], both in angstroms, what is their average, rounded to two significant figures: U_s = 9.0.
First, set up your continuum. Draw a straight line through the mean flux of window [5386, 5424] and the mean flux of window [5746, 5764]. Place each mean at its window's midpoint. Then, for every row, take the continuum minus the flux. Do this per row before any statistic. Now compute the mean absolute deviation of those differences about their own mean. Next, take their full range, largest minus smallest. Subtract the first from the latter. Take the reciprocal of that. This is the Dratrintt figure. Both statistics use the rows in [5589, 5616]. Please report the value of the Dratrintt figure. 0.67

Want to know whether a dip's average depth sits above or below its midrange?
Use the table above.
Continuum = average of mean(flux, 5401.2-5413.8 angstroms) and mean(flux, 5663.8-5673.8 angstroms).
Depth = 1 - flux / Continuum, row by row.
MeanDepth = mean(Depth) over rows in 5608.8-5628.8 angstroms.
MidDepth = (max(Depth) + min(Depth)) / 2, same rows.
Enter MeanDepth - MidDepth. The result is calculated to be -0.019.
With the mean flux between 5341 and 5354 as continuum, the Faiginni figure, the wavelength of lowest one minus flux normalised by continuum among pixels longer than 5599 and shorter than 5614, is 5607.5 angstroms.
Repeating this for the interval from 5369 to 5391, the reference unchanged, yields 5385.0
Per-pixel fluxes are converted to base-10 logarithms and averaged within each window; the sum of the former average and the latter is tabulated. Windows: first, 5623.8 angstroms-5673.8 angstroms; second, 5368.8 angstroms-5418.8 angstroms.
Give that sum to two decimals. 1.93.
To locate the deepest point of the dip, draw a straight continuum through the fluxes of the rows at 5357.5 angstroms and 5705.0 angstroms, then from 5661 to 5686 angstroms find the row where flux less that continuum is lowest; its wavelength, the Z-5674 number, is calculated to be 5677.5 angstroms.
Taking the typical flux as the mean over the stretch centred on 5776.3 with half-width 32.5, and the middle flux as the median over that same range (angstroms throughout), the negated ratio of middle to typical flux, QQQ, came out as -0.98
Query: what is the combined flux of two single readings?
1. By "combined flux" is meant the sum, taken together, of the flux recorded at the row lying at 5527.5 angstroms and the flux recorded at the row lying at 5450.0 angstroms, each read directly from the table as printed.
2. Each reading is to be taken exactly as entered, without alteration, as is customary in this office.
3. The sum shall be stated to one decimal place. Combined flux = 17.5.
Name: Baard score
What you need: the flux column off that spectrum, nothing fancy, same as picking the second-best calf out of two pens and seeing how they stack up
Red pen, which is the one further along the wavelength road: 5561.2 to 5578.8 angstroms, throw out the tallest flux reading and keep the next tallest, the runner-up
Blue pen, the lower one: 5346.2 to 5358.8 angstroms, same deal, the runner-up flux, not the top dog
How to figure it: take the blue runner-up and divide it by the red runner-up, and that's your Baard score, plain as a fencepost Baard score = 1.02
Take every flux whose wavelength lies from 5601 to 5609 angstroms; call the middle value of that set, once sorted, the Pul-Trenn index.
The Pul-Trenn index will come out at 8.8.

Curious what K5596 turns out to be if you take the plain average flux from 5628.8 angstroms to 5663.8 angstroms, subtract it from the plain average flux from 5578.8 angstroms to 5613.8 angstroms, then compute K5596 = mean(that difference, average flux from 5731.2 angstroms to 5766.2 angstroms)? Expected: 4.7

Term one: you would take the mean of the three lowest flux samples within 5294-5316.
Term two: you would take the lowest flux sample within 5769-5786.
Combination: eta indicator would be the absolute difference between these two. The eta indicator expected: 0.28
